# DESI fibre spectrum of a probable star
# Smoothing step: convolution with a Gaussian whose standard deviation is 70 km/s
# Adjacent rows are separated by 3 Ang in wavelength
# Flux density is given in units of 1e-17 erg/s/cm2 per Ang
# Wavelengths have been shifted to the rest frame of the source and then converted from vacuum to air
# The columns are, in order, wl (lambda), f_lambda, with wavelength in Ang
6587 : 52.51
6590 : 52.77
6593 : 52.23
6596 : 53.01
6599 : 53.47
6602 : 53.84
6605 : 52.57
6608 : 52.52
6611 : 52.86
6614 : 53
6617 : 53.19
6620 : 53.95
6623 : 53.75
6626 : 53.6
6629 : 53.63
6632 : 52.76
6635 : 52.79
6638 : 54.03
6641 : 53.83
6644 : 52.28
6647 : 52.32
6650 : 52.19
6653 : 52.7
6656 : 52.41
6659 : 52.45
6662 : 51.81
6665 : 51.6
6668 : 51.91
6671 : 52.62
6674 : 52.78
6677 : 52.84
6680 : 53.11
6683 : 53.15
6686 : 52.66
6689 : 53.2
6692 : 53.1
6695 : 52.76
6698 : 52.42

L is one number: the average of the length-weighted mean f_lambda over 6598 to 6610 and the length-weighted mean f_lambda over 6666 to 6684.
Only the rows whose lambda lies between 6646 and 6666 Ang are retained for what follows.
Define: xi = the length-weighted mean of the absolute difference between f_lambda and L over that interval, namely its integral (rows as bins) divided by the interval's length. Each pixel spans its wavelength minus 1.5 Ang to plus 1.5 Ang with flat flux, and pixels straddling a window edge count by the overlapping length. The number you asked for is 0.66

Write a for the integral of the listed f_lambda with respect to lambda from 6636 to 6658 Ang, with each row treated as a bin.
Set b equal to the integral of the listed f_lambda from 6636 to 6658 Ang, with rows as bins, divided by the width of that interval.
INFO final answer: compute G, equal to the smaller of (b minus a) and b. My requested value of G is -1109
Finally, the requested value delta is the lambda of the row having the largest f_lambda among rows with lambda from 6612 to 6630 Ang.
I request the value 6620 Ang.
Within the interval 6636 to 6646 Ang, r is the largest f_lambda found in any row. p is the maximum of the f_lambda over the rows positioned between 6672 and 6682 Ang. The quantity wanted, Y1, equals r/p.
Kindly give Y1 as 1.02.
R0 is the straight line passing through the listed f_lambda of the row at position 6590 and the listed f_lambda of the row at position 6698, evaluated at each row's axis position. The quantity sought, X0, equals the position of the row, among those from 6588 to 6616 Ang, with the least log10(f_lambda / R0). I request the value 6593 Ang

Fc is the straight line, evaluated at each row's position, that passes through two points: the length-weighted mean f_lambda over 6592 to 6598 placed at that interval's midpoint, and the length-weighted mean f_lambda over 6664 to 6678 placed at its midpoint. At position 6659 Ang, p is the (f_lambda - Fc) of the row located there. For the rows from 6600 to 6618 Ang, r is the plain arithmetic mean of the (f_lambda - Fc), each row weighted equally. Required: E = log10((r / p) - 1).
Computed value 1.0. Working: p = 0.03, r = 0.34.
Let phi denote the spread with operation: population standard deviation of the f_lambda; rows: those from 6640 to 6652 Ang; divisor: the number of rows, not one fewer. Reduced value 0.68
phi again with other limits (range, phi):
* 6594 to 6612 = 0.47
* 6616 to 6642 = 0.45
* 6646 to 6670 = 0.35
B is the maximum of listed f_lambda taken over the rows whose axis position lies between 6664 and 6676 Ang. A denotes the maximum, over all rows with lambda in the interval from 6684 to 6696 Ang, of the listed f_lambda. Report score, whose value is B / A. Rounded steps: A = 53.2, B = 52.78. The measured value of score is 0.99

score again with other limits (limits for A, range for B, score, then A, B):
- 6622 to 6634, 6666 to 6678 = 0.98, 53.75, 52.84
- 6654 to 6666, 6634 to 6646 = 1.03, 52.45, 54.03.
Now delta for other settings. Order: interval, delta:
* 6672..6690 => 6689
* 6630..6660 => 6638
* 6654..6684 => 6683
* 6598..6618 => 6602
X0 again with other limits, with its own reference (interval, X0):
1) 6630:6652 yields 6650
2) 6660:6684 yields 6665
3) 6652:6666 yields 6665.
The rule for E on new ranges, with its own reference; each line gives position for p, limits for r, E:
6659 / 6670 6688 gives 1.2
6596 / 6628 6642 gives 0.3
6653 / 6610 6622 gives 0.2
